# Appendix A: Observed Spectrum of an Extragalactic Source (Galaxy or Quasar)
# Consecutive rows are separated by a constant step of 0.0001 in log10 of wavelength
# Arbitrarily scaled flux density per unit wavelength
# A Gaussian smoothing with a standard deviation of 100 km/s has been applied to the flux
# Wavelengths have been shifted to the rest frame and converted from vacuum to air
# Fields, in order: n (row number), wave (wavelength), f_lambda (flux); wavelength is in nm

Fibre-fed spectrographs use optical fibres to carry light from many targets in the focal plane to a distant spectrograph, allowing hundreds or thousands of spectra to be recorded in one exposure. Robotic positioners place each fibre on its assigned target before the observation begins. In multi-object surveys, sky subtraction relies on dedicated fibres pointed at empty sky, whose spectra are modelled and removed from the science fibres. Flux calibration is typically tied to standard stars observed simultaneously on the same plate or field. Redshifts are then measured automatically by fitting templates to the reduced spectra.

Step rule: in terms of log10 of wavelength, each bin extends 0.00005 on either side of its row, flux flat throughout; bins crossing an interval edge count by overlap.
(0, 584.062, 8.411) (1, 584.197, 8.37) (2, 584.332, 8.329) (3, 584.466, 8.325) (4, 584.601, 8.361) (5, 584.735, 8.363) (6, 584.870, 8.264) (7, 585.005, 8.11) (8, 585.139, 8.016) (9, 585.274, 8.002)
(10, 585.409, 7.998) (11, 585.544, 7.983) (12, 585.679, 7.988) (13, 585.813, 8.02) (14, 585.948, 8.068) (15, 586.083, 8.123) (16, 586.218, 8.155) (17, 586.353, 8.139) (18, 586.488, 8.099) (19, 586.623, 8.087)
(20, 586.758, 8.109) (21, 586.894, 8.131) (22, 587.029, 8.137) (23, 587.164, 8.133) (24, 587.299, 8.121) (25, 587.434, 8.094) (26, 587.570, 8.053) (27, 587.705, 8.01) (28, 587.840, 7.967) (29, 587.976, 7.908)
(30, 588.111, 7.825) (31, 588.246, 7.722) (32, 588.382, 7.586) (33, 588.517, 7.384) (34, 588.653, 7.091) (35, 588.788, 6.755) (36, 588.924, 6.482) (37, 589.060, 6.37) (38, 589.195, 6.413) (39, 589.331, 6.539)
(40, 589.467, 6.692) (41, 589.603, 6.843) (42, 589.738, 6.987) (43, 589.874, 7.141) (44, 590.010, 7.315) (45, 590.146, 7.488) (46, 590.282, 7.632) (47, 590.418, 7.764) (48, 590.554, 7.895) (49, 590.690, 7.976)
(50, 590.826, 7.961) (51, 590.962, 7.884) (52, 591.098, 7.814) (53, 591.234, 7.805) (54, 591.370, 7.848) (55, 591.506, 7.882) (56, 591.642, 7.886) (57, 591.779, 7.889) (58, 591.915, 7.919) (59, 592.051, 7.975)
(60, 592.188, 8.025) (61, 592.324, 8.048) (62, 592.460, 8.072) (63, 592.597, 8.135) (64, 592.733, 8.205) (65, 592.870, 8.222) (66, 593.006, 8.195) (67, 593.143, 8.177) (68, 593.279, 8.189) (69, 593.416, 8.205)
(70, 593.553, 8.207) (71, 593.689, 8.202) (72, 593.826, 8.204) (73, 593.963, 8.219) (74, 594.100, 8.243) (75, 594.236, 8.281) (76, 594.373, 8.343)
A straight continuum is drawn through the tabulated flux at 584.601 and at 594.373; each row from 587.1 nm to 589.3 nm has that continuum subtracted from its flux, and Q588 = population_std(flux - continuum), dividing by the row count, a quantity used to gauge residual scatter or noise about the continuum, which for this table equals 0.64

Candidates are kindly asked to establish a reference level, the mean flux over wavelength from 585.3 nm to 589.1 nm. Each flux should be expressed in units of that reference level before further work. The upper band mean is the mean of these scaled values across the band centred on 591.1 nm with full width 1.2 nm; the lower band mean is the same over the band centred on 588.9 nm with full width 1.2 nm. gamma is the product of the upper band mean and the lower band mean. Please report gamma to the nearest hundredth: 0.88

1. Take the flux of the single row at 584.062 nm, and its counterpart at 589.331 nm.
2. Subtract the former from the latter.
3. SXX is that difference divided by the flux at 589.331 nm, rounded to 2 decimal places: -0.29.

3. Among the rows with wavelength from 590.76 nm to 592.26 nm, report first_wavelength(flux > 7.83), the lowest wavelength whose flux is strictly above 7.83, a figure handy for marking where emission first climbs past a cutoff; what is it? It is 590.826 nm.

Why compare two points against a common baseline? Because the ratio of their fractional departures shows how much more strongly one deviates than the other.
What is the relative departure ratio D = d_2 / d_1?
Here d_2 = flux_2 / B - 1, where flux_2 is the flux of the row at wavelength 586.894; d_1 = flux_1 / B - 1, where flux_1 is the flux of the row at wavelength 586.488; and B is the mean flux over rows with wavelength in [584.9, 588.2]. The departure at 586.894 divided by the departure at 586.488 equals 1.7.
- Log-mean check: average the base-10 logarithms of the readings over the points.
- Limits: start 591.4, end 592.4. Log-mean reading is 0.90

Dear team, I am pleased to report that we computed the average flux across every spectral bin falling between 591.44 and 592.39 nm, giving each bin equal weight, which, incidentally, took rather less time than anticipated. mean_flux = 7.9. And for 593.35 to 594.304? 8.2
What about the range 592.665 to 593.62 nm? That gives 8.2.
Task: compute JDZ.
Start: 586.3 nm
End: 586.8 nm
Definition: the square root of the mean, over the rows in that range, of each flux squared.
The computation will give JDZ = 8.11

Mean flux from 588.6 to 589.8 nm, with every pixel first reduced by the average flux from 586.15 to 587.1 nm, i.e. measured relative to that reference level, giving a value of -1.4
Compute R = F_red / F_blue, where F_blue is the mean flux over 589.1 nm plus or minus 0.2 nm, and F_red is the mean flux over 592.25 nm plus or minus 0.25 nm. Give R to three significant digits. 1.25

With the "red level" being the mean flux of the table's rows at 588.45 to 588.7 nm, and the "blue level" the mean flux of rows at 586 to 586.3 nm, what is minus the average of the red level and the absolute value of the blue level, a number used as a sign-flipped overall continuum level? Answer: -7.7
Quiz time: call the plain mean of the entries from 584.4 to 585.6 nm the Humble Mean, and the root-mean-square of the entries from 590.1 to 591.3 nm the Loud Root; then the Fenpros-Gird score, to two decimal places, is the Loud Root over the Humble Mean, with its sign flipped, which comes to -0.96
